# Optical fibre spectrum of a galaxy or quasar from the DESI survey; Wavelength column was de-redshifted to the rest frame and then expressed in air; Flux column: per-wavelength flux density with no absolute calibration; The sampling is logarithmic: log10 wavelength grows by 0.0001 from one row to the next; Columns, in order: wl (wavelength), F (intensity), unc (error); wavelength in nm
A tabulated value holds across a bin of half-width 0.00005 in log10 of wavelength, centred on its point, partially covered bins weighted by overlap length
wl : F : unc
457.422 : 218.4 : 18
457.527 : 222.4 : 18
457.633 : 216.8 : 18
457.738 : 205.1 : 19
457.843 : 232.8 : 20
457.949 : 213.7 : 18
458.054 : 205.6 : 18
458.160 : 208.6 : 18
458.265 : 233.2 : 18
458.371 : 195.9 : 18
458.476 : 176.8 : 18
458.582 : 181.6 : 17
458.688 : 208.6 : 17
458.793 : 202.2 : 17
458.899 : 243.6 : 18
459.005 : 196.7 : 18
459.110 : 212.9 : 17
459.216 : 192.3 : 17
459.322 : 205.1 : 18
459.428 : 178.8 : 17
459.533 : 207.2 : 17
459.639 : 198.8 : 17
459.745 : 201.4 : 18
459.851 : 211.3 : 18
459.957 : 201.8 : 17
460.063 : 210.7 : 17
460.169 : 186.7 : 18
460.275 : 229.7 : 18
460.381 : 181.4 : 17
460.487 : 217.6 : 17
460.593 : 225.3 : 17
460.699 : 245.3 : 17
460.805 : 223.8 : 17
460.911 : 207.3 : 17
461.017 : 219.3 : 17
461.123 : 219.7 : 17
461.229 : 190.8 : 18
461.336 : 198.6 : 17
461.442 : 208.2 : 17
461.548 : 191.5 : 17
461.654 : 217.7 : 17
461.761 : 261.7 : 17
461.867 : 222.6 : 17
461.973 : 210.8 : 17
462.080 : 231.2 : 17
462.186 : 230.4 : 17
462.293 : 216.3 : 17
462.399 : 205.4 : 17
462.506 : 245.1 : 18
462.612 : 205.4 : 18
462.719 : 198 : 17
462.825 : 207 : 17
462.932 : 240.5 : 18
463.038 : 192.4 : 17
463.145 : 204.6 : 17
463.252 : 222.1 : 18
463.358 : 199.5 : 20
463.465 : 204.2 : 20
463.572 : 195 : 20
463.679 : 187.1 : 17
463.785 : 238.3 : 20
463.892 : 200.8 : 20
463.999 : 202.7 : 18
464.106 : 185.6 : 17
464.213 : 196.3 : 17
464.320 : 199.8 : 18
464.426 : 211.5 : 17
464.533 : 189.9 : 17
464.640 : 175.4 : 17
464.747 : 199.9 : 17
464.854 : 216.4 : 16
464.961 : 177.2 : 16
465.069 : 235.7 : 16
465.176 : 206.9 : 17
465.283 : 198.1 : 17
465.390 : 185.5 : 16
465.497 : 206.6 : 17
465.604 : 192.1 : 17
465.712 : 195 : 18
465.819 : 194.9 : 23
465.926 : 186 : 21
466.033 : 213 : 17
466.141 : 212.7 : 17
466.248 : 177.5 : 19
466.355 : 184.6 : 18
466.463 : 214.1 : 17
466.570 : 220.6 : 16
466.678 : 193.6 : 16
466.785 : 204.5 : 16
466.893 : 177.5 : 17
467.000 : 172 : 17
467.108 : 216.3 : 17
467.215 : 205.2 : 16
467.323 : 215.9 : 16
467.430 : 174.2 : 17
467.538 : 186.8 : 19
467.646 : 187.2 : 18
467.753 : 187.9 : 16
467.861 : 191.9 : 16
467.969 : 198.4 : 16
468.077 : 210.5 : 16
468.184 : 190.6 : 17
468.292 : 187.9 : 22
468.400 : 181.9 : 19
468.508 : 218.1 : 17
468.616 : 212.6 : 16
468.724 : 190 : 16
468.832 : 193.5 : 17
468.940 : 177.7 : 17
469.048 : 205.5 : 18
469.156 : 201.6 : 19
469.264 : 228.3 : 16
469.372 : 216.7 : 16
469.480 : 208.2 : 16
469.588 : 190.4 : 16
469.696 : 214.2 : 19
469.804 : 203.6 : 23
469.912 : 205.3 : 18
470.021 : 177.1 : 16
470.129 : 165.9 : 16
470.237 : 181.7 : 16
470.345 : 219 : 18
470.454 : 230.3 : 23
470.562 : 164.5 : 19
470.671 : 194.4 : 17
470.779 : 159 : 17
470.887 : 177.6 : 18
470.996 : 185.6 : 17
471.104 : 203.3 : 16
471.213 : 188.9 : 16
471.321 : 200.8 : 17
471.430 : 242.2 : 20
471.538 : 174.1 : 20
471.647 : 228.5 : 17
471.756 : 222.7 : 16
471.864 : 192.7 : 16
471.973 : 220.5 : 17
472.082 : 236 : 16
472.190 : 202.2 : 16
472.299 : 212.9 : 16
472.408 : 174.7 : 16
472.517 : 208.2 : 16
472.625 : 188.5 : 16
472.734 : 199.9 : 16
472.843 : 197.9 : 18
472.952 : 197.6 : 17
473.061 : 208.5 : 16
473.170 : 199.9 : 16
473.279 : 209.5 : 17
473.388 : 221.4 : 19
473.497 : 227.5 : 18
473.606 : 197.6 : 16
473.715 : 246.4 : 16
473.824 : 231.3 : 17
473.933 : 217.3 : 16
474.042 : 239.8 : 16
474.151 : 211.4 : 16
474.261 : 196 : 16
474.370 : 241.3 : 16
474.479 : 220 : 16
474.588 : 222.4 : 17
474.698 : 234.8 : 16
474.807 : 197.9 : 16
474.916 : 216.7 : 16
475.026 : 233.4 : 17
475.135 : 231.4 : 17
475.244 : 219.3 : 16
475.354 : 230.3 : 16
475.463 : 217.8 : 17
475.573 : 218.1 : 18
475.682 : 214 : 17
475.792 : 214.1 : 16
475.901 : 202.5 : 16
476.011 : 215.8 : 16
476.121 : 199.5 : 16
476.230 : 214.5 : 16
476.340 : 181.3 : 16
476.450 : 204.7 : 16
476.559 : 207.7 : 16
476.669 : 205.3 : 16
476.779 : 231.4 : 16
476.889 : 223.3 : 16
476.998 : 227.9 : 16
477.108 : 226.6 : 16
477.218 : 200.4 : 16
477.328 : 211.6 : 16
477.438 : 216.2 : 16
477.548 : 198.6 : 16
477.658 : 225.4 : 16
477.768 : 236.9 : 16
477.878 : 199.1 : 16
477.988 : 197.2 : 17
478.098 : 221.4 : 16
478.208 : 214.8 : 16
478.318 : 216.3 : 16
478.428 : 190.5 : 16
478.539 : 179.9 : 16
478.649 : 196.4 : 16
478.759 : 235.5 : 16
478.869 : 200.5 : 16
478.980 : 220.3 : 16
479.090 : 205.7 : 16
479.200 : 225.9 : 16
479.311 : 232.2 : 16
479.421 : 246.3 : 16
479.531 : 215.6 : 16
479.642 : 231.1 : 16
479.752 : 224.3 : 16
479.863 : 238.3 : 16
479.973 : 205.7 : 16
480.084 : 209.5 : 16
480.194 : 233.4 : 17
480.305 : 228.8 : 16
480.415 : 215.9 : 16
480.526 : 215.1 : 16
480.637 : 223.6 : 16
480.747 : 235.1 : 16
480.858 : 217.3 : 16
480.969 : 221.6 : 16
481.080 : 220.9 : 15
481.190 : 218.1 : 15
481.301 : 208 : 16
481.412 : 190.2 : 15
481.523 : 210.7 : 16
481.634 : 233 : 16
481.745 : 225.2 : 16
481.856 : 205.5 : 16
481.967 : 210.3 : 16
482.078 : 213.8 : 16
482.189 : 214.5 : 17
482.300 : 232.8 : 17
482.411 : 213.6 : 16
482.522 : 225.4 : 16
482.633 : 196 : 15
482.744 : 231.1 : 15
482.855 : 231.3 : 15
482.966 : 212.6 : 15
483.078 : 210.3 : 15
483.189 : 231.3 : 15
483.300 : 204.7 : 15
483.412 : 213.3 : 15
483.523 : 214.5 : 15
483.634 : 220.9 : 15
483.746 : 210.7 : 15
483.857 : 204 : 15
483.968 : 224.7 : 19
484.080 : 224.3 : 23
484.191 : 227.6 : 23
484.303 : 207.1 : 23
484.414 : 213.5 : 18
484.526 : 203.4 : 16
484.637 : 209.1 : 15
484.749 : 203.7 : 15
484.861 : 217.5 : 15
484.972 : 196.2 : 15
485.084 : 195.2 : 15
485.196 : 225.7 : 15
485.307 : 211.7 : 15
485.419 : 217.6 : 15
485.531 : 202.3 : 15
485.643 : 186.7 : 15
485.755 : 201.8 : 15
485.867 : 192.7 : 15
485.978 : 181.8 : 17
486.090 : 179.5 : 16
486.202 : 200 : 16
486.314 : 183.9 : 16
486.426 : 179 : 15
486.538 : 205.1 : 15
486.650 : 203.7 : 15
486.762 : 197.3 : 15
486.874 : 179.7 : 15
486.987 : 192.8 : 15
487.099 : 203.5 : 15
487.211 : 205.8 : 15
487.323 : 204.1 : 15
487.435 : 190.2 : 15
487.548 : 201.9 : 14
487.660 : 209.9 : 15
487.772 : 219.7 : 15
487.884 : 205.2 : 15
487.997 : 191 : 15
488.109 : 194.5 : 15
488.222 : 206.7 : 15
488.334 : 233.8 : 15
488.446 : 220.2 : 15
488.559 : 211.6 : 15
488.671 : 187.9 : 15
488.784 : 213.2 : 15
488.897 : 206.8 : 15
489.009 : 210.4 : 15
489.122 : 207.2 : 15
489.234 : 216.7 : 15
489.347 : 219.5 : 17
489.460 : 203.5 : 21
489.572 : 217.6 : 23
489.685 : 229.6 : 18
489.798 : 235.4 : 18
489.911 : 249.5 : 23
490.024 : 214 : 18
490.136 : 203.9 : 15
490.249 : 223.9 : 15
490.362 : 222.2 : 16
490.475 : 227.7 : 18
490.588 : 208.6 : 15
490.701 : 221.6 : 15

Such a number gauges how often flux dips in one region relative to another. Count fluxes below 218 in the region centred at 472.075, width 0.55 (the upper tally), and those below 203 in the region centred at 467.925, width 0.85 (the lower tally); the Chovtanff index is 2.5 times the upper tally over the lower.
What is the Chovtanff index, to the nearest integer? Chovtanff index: 1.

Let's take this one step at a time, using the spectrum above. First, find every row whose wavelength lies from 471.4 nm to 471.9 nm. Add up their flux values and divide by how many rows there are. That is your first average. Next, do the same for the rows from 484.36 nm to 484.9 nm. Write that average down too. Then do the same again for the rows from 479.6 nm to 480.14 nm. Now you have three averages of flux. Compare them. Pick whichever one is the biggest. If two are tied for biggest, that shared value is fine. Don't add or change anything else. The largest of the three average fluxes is 222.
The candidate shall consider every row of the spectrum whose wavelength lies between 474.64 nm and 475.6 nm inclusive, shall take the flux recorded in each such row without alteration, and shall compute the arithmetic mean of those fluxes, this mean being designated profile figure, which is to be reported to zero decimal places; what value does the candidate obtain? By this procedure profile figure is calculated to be 222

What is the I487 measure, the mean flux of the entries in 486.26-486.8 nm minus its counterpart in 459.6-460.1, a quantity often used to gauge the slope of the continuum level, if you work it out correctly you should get -11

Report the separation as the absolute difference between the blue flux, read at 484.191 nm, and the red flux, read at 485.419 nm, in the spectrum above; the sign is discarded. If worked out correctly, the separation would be 10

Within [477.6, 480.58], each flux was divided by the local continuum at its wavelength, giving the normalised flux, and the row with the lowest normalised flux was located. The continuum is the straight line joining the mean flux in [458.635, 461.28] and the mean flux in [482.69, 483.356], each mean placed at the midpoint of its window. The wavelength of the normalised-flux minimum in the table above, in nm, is 478.539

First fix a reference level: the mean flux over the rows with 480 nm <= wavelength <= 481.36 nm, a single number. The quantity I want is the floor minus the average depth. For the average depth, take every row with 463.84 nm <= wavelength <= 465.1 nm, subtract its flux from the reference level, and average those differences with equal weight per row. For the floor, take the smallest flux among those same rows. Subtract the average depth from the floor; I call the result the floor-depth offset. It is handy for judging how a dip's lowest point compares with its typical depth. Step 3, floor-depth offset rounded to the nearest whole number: 154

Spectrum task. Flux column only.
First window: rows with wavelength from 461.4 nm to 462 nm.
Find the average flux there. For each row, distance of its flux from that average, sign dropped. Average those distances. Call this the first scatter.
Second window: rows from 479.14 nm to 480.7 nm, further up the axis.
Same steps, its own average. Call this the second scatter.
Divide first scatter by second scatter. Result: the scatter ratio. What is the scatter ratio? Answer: 1.7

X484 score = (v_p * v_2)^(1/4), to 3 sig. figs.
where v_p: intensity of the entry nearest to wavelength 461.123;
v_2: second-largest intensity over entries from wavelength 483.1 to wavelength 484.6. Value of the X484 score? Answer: 15.0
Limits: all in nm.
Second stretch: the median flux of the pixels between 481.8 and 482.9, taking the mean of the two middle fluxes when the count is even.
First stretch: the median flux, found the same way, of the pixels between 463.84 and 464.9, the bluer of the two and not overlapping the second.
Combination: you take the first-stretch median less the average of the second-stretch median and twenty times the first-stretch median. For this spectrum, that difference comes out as -1906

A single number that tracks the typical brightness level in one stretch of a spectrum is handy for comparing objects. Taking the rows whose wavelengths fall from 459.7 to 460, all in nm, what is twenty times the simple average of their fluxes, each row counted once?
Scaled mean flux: 4097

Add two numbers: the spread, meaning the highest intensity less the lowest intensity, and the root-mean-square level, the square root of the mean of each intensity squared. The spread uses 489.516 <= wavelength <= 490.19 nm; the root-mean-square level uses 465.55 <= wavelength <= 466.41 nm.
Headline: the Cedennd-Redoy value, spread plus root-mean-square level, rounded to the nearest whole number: 240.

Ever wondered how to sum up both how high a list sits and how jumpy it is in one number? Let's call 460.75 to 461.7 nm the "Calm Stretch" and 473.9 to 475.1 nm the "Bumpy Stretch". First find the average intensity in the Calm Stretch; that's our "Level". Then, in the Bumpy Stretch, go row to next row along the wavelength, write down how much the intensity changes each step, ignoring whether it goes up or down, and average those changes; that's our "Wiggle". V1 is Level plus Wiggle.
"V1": 231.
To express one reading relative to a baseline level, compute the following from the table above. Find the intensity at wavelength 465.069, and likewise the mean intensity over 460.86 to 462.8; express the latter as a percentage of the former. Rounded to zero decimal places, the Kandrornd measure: 91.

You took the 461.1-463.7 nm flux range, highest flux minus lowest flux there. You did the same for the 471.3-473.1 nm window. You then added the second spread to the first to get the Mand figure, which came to 143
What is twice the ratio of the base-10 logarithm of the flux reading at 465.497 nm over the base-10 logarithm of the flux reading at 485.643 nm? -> 2.04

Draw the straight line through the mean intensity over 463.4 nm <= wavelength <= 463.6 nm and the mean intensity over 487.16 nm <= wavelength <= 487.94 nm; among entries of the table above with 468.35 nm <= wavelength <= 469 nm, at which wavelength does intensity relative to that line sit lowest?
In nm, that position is 468.940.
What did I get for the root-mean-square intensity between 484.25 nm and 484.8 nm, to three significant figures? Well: 207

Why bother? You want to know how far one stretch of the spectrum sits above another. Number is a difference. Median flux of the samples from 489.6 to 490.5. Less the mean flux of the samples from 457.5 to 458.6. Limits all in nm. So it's 17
